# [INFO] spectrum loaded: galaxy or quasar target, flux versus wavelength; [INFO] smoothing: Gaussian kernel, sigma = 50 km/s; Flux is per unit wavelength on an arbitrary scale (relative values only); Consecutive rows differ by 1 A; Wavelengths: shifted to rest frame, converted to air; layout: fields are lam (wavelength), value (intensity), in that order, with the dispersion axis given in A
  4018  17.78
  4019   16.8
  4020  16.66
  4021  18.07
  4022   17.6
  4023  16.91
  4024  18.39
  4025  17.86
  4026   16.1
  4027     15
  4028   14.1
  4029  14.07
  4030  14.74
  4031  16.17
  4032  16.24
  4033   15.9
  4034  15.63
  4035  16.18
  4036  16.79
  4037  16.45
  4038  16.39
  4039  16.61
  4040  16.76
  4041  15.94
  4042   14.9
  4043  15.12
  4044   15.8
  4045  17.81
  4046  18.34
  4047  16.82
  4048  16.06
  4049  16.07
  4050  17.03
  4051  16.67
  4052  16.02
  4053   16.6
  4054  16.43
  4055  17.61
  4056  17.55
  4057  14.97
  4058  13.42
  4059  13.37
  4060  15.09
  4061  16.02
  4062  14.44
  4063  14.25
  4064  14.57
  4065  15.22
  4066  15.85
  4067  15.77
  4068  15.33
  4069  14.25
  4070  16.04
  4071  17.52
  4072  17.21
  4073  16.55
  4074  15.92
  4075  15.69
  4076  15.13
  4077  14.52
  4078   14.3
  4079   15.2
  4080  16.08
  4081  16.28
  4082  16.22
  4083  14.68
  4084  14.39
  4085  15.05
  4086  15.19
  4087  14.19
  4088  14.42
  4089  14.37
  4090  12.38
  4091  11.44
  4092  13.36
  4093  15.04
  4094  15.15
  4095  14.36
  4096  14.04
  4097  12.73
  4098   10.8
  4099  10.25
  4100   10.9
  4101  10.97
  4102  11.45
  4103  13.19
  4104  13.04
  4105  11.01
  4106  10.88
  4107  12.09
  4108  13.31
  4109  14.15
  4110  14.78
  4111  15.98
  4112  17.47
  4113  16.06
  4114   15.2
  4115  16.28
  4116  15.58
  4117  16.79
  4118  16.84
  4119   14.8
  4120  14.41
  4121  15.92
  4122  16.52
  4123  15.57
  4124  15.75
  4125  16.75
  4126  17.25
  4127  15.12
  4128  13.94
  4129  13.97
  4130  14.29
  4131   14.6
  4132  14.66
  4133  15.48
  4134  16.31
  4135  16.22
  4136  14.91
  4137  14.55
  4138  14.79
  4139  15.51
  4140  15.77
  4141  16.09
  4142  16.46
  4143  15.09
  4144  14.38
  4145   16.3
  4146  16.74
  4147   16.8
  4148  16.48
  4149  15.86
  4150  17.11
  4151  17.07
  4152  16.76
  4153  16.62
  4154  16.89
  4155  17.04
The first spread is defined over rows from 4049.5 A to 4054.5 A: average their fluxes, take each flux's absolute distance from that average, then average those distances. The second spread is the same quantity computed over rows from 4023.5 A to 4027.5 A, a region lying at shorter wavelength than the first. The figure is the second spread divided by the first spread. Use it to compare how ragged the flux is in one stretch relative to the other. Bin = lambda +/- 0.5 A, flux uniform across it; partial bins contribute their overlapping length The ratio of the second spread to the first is 5.0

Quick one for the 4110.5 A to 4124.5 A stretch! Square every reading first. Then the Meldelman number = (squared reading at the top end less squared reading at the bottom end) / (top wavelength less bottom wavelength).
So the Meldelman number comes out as -1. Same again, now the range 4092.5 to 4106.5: -8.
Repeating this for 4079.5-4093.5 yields -2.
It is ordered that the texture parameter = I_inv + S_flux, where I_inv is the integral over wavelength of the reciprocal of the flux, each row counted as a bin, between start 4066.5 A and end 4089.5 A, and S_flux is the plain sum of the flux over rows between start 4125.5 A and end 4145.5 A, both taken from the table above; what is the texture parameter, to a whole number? 307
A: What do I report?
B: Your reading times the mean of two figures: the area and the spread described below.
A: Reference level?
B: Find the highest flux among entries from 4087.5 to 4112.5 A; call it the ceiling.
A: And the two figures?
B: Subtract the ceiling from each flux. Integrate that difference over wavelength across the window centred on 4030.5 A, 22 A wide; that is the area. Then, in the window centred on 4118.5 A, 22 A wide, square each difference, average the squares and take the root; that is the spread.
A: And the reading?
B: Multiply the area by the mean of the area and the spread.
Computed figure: 304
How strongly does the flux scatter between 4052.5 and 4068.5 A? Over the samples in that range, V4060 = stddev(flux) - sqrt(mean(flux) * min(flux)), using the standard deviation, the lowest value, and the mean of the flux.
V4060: -13.1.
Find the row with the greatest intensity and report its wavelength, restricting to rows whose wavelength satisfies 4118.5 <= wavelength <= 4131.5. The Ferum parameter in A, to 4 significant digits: 4126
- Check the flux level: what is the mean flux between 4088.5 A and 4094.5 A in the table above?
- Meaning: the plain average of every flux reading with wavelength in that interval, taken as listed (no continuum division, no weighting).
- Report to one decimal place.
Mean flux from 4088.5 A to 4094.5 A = 13.6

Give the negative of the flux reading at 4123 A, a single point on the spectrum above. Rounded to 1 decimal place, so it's -15.6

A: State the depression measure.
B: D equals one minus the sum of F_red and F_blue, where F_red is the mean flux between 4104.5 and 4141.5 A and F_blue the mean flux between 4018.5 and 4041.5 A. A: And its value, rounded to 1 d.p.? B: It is -30.4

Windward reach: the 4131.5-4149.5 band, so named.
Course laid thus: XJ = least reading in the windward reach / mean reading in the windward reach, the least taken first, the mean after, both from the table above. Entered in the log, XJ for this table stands 0.92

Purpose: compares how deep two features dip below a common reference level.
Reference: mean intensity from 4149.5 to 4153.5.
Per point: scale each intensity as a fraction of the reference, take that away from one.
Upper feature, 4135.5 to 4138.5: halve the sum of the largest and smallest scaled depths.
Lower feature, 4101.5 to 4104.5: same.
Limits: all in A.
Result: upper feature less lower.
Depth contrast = -0.14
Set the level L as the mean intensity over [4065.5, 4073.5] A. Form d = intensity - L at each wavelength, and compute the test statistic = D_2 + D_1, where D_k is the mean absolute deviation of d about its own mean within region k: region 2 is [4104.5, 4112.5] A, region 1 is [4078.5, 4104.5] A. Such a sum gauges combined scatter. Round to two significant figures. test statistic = 3.4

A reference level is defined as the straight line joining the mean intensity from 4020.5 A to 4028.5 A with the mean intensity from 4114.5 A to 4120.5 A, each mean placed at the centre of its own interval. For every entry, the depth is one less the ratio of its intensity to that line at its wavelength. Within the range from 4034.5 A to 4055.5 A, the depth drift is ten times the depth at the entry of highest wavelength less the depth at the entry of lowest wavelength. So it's -1.0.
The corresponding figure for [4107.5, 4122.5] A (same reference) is -2.1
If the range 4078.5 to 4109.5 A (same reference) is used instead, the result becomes 0.5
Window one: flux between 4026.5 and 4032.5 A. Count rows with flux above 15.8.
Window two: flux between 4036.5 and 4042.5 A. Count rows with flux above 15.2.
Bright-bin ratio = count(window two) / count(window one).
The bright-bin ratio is 2.5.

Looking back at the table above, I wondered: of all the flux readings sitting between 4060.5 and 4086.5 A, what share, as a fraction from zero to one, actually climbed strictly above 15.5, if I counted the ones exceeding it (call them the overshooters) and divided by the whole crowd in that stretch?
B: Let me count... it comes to 0.46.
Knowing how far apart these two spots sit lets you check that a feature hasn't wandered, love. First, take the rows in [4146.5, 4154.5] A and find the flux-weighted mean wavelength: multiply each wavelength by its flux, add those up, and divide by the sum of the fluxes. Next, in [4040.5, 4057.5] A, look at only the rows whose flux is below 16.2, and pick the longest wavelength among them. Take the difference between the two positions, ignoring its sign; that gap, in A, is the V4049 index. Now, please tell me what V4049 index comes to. 93.5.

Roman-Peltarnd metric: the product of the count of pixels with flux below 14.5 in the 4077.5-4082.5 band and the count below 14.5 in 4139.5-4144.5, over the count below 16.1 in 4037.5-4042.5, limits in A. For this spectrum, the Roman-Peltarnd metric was 0.5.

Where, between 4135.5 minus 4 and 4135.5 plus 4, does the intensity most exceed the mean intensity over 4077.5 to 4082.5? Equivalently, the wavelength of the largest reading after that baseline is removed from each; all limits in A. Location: 4134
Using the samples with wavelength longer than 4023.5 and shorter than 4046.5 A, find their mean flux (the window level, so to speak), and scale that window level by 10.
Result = 161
